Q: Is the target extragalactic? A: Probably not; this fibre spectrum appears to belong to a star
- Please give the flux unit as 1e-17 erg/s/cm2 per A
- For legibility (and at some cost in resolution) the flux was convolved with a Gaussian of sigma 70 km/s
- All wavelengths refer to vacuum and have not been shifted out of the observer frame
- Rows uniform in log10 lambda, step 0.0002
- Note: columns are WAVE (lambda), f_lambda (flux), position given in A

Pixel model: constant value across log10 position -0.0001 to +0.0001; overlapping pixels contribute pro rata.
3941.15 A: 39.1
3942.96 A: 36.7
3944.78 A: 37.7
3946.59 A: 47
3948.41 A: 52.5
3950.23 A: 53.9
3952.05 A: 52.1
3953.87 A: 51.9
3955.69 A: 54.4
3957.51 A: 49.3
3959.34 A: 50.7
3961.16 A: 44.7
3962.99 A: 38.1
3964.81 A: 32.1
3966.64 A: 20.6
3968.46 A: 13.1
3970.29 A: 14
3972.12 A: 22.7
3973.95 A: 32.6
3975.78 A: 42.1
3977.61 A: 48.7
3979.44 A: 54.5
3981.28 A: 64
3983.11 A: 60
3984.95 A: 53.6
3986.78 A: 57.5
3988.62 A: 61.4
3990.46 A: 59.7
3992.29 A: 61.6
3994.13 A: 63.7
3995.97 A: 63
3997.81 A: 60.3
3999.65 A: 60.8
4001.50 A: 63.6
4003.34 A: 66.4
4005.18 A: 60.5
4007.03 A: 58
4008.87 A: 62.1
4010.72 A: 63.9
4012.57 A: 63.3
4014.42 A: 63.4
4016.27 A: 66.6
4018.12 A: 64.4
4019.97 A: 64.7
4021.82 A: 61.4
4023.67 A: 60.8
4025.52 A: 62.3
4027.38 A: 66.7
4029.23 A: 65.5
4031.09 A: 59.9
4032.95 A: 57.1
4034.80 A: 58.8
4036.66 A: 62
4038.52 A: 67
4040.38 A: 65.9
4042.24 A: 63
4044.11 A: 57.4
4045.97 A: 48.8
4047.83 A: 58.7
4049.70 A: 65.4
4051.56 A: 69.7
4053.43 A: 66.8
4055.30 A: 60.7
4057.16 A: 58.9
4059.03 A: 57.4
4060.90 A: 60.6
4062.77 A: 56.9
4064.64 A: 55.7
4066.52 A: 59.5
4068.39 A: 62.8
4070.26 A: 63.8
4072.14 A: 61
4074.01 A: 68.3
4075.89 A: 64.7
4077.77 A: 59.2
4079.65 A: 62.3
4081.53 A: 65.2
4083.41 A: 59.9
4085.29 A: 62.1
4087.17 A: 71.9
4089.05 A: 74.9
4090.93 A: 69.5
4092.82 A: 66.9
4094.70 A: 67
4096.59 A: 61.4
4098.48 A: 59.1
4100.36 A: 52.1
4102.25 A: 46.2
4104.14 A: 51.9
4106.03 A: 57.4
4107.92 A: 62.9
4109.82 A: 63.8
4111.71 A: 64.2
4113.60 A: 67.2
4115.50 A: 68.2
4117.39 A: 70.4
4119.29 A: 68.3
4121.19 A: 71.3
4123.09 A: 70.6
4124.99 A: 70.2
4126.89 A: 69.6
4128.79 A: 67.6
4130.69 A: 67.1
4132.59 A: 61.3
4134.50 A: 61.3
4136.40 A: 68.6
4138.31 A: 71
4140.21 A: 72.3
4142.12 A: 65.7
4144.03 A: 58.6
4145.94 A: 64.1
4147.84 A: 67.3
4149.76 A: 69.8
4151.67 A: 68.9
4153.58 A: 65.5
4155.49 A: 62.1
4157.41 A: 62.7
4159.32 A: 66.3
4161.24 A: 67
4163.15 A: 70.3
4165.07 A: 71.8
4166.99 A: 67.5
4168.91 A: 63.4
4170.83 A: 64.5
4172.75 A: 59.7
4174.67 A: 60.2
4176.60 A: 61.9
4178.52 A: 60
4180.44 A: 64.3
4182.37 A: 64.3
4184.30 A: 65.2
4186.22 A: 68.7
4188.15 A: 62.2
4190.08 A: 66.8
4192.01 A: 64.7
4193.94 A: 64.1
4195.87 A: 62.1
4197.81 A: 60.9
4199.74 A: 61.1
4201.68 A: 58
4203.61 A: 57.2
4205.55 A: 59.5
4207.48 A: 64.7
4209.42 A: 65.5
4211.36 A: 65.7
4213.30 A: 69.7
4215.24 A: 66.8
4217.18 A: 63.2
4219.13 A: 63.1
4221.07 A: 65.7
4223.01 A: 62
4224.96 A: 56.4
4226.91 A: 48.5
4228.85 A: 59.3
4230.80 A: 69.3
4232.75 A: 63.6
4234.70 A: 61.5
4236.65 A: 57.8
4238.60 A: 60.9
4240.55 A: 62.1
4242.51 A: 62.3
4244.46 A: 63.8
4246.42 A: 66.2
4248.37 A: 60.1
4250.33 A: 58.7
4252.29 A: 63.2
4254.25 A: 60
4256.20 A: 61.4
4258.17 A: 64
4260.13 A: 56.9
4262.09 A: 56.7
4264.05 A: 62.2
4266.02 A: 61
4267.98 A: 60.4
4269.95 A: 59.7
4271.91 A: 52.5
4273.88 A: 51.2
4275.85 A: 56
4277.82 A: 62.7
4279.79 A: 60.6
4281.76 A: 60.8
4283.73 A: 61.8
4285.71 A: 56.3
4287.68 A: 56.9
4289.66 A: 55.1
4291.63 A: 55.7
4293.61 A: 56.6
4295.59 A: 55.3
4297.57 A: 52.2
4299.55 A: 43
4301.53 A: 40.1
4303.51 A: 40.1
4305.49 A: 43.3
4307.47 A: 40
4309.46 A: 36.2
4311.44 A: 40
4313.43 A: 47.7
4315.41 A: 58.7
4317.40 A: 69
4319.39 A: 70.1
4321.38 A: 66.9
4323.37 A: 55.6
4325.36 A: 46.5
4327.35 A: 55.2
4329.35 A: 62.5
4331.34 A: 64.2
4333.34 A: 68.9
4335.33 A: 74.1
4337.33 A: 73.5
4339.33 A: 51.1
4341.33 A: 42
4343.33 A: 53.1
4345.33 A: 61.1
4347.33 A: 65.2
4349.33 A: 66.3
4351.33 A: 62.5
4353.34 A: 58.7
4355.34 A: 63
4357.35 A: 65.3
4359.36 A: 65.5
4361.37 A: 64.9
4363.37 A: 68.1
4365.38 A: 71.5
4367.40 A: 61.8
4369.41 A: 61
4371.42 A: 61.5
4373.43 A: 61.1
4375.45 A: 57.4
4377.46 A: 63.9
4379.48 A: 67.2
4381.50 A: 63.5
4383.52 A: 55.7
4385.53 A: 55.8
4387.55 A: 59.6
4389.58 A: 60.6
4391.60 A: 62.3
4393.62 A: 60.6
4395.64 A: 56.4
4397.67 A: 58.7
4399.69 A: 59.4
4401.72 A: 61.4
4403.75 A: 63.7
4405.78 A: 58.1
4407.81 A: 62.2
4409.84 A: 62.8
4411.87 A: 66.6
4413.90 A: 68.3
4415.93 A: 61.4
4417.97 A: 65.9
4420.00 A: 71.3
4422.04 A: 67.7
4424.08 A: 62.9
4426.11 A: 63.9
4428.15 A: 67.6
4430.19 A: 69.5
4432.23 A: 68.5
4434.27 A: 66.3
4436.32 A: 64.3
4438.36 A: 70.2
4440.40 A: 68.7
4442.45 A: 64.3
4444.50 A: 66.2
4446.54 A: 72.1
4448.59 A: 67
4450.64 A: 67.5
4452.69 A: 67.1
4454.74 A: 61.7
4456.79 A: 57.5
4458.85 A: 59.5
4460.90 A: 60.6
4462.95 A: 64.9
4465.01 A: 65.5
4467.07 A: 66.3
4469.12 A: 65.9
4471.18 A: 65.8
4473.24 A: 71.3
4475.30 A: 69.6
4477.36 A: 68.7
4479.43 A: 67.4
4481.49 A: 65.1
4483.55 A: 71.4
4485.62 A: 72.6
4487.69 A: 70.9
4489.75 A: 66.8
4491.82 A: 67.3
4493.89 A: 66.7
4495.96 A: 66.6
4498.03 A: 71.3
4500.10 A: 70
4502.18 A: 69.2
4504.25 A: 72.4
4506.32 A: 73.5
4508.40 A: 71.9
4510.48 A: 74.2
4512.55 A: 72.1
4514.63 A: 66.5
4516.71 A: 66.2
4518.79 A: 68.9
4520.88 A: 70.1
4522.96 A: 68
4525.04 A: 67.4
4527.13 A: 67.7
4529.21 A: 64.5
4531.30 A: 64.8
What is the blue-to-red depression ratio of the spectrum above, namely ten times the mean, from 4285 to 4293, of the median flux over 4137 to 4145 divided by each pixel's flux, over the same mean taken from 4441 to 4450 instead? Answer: 12.0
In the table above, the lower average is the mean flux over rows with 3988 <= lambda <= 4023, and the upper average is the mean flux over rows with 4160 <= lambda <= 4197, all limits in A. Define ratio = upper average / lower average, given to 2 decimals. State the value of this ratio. 1.03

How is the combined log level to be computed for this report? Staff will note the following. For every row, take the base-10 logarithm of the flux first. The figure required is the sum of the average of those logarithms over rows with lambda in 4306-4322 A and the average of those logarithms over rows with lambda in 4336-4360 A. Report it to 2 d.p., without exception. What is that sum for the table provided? 3.49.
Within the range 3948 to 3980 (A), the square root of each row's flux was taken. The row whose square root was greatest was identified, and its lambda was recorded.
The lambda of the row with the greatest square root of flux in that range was 3979.44 A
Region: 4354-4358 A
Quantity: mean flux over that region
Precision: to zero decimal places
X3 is 64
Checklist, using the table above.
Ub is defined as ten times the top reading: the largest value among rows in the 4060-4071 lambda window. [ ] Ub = 638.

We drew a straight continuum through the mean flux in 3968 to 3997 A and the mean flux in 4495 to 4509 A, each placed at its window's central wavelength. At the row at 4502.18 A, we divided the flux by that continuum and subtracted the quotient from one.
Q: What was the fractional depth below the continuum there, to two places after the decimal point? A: 0.02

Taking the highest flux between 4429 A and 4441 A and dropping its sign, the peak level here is 70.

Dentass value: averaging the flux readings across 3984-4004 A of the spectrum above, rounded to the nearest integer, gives 61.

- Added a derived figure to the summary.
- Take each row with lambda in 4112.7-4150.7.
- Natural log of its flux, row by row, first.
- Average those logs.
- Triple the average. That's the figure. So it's 12.63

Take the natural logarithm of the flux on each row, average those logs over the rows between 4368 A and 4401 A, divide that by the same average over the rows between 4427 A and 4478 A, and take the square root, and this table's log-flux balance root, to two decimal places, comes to 0.99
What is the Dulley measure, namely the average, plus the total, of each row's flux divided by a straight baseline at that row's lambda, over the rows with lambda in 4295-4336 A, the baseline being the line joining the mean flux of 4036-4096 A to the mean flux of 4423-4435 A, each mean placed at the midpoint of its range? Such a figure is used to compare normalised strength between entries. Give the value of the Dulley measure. 18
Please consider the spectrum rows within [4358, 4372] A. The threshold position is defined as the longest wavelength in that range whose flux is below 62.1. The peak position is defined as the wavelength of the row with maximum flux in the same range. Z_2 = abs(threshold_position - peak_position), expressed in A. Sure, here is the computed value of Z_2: 6.0 A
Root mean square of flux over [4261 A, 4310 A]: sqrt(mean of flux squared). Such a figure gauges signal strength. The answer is 54.0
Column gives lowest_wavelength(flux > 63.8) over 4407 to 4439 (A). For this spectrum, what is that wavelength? 4411.87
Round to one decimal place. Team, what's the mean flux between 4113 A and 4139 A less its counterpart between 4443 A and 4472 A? 3.2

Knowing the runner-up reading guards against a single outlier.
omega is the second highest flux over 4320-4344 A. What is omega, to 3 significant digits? 73.5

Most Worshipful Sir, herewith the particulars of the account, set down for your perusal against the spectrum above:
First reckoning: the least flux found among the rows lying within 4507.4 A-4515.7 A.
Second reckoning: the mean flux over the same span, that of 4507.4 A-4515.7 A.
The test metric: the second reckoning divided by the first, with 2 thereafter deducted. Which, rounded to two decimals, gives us -0.93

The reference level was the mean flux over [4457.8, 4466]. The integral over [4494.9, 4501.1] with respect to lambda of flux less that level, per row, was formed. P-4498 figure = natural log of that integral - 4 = -0.27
